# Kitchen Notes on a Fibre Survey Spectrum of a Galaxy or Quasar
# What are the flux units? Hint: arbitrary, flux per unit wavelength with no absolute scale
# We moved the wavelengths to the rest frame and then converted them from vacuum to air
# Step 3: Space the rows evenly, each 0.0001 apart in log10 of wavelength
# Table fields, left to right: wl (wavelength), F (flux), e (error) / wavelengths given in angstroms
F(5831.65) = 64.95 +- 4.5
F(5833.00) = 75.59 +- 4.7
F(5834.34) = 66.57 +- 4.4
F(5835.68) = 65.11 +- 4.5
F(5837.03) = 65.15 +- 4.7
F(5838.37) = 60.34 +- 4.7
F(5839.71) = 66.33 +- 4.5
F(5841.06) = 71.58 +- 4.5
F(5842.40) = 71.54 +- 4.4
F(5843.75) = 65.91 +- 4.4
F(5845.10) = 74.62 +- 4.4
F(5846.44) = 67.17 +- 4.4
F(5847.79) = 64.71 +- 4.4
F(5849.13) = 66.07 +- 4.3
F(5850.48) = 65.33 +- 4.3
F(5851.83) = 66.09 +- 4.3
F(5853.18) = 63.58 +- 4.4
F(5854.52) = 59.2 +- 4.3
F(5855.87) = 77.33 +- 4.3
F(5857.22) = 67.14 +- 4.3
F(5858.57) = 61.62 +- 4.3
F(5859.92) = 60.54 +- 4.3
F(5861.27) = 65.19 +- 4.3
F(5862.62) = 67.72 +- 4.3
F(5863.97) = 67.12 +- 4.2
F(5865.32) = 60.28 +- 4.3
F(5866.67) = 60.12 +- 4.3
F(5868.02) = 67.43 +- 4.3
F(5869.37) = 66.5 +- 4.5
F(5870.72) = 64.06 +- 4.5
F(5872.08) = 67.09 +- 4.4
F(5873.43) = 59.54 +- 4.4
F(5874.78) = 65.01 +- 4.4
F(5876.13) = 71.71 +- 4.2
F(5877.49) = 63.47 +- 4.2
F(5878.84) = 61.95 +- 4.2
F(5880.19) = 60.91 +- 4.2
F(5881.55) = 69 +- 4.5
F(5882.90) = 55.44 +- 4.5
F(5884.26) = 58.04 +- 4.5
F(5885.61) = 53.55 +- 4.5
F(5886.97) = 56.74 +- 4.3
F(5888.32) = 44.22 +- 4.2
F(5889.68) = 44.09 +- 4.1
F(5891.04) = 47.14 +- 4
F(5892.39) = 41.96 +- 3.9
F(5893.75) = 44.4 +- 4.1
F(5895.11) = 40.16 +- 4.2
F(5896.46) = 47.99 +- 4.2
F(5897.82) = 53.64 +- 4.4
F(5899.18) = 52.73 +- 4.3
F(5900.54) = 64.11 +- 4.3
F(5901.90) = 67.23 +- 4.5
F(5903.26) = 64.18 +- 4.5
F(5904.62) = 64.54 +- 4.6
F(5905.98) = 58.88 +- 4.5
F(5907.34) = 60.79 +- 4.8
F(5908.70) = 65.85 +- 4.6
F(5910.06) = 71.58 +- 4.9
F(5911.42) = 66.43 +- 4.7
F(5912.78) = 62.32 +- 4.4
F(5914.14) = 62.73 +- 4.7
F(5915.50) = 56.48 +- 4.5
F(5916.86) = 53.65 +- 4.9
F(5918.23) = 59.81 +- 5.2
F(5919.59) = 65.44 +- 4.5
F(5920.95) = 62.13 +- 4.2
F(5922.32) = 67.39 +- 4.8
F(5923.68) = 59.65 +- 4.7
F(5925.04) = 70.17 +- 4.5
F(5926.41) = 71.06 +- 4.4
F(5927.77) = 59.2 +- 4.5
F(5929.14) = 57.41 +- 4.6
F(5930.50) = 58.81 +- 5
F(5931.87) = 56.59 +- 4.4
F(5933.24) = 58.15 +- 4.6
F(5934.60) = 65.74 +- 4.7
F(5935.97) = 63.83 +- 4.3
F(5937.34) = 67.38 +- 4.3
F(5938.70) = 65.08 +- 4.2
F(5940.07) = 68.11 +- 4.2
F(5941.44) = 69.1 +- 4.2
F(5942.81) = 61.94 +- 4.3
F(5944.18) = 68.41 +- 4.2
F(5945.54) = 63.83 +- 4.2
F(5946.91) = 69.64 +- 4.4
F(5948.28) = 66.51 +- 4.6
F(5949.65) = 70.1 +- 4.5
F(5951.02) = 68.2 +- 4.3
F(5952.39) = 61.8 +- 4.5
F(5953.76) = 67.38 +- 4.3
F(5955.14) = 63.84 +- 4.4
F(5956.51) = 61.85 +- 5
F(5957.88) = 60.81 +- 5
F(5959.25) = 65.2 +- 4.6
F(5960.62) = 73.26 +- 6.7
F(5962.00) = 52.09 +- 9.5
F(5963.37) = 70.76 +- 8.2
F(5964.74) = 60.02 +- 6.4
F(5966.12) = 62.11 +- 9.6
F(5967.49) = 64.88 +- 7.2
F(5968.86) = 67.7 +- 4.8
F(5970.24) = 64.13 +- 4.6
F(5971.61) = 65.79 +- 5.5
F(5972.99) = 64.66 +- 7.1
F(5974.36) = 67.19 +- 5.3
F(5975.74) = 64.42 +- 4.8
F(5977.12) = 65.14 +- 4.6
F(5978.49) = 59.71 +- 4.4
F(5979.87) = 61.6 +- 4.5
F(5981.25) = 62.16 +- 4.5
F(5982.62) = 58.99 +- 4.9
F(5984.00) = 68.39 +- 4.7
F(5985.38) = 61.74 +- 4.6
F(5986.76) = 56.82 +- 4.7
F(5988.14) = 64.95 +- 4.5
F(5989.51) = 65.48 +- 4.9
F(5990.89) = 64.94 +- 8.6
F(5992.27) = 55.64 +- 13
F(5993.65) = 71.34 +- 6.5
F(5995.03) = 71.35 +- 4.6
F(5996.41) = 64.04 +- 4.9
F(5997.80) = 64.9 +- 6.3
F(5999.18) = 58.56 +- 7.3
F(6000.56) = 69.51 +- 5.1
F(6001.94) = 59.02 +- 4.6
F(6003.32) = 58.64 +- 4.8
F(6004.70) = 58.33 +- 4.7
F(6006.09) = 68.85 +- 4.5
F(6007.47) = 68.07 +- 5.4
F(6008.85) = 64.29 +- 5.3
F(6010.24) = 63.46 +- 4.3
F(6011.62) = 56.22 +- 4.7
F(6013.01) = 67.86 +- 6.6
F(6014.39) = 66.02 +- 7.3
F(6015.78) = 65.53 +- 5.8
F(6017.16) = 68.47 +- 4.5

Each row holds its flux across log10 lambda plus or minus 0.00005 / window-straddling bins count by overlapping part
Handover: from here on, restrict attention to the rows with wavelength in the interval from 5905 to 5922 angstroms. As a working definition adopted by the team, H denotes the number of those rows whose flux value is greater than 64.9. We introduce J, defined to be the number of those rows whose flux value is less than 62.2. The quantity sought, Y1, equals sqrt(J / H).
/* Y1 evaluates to 1.2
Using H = 4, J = 6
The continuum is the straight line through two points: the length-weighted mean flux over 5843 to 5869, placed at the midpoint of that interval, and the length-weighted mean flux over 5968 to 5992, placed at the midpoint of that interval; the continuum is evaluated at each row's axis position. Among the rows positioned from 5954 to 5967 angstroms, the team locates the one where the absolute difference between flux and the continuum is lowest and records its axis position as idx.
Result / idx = 5955.14 angstroms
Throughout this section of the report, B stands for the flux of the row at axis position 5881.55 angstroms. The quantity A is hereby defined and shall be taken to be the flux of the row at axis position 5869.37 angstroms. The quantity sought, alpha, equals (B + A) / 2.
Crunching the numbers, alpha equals 68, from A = 66.5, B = 69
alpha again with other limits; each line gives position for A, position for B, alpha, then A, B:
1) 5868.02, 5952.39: 65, 67.43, 61.8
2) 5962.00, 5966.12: 57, 52.09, 62.11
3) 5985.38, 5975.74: 63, 61.74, 64.42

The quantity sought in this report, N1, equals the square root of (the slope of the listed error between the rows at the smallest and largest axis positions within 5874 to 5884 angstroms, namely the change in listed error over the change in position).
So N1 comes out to 0.11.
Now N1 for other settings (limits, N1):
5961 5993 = 0.34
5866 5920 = 0.06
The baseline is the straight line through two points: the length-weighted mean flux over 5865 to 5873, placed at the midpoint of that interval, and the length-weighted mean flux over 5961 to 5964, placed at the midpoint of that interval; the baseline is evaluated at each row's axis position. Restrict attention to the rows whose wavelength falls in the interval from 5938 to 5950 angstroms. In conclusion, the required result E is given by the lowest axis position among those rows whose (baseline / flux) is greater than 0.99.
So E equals 5942.81 angstroms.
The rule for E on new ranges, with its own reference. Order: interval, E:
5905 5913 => 5905.98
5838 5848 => 5838.37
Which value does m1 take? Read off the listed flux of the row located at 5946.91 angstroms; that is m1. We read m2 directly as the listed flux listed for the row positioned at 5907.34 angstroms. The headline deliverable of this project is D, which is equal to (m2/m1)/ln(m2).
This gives 0.213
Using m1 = 69.64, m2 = 60.79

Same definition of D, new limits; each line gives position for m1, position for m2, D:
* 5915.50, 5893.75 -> 0.207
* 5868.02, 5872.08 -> 0.237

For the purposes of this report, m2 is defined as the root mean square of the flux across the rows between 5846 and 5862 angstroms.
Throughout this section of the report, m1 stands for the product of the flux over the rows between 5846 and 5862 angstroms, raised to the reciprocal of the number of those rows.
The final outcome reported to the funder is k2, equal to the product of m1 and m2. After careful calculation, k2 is 4269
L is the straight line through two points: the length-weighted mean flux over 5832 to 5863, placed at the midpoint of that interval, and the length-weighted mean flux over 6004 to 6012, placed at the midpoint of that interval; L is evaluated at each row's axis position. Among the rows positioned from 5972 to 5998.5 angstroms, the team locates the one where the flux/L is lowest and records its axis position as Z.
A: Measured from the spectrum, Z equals 5992.27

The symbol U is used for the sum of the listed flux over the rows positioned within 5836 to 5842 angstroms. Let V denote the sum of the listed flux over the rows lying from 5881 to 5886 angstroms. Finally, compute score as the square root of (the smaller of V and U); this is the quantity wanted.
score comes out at 15.4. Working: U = 263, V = 236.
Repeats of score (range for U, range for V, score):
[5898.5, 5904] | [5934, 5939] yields 15.8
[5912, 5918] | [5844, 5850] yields 15.3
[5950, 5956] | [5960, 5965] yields 16.0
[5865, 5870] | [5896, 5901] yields 14.8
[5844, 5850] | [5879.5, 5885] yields 15.6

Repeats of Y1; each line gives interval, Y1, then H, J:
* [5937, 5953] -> 0.5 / 9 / 2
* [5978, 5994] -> 1.2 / 5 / 7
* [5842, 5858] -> 0.3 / 9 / 1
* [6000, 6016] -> 0.8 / 6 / 4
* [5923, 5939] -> 1.1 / 5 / 6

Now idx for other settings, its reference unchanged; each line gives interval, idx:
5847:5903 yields 5849.13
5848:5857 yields 5849.13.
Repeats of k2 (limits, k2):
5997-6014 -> 3987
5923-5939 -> 3938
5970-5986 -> 4053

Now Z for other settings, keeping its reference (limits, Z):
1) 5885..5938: 5895.11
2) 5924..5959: 5931.87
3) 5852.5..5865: 5854.52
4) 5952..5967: 5962.00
